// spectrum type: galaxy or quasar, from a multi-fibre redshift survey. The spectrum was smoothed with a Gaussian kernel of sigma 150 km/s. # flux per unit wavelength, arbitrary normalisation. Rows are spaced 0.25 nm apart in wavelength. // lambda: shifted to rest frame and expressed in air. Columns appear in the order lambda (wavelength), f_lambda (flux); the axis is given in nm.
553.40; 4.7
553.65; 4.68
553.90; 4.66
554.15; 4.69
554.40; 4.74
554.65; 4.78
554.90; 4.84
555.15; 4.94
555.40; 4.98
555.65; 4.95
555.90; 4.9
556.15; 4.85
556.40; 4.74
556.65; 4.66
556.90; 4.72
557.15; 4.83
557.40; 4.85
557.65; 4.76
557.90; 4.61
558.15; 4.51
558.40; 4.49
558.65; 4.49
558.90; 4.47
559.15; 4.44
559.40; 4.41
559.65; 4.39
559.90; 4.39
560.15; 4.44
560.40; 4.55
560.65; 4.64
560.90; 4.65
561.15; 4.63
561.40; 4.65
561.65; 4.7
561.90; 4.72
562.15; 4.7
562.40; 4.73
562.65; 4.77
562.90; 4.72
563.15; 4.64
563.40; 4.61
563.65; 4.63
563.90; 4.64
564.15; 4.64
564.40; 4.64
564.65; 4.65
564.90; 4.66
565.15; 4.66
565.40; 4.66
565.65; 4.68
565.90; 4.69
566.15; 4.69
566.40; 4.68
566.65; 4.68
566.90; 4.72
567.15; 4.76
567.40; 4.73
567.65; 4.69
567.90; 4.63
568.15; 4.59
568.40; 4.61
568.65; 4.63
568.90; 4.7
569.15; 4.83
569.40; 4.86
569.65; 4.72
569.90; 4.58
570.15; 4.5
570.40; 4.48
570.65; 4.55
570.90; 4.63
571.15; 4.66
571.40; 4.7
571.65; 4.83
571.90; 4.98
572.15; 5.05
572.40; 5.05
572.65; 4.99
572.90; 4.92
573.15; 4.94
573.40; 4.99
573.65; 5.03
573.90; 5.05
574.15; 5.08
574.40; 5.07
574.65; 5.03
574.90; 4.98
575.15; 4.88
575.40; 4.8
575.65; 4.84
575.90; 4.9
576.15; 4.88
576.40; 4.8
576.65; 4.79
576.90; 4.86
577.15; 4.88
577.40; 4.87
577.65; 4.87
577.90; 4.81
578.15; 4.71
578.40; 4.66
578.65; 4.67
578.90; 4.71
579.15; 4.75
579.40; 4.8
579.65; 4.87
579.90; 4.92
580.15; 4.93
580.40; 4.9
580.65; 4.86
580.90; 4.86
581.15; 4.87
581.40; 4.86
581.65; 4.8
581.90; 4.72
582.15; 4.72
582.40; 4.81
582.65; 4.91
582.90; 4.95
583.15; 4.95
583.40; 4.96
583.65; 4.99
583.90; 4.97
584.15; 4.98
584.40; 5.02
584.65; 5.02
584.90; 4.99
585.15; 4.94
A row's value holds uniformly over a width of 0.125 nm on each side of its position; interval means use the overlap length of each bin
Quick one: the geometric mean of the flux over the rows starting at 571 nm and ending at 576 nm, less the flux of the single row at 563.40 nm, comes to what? 0.33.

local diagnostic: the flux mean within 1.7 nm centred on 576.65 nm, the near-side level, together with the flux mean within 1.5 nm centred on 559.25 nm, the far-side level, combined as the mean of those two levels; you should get 4.64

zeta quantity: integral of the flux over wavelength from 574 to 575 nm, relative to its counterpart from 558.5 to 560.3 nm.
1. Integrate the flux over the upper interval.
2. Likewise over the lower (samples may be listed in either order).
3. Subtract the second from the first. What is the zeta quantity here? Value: -3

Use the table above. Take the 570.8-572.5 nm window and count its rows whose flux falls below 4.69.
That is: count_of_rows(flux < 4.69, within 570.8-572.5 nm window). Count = 2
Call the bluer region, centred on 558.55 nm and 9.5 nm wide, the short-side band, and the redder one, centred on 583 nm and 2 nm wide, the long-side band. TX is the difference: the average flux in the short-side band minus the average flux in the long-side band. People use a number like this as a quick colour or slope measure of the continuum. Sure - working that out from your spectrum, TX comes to -0.23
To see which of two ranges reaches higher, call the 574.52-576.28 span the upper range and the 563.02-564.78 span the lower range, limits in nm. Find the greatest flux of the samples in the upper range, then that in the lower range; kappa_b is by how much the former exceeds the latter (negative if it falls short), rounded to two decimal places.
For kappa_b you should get 0.38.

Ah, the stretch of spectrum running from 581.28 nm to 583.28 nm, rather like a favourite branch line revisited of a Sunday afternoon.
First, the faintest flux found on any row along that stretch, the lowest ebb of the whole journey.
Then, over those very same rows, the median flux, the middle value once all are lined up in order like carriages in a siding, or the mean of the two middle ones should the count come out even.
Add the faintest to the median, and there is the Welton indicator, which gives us 9.6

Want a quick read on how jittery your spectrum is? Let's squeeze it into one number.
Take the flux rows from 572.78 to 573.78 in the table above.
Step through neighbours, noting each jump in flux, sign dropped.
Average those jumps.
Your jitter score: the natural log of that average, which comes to -3.3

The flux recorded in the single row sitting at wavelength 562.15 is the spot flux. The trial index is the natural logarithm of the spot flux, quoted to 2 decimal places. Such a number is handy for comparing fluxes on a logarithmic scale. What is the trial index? 1.55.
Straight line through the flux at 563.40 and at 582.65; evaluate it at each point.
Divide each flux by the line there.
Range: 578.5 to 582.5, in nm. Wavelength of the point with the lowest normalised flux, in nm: 582.15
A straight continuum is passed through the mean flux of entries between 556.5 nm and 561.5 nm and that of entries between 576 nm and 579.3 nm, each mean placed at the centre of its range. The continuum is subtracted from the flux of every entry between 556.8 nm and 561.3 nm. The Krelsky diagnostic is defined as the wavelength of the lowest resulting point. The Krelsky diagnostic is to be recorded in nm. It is 559.90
